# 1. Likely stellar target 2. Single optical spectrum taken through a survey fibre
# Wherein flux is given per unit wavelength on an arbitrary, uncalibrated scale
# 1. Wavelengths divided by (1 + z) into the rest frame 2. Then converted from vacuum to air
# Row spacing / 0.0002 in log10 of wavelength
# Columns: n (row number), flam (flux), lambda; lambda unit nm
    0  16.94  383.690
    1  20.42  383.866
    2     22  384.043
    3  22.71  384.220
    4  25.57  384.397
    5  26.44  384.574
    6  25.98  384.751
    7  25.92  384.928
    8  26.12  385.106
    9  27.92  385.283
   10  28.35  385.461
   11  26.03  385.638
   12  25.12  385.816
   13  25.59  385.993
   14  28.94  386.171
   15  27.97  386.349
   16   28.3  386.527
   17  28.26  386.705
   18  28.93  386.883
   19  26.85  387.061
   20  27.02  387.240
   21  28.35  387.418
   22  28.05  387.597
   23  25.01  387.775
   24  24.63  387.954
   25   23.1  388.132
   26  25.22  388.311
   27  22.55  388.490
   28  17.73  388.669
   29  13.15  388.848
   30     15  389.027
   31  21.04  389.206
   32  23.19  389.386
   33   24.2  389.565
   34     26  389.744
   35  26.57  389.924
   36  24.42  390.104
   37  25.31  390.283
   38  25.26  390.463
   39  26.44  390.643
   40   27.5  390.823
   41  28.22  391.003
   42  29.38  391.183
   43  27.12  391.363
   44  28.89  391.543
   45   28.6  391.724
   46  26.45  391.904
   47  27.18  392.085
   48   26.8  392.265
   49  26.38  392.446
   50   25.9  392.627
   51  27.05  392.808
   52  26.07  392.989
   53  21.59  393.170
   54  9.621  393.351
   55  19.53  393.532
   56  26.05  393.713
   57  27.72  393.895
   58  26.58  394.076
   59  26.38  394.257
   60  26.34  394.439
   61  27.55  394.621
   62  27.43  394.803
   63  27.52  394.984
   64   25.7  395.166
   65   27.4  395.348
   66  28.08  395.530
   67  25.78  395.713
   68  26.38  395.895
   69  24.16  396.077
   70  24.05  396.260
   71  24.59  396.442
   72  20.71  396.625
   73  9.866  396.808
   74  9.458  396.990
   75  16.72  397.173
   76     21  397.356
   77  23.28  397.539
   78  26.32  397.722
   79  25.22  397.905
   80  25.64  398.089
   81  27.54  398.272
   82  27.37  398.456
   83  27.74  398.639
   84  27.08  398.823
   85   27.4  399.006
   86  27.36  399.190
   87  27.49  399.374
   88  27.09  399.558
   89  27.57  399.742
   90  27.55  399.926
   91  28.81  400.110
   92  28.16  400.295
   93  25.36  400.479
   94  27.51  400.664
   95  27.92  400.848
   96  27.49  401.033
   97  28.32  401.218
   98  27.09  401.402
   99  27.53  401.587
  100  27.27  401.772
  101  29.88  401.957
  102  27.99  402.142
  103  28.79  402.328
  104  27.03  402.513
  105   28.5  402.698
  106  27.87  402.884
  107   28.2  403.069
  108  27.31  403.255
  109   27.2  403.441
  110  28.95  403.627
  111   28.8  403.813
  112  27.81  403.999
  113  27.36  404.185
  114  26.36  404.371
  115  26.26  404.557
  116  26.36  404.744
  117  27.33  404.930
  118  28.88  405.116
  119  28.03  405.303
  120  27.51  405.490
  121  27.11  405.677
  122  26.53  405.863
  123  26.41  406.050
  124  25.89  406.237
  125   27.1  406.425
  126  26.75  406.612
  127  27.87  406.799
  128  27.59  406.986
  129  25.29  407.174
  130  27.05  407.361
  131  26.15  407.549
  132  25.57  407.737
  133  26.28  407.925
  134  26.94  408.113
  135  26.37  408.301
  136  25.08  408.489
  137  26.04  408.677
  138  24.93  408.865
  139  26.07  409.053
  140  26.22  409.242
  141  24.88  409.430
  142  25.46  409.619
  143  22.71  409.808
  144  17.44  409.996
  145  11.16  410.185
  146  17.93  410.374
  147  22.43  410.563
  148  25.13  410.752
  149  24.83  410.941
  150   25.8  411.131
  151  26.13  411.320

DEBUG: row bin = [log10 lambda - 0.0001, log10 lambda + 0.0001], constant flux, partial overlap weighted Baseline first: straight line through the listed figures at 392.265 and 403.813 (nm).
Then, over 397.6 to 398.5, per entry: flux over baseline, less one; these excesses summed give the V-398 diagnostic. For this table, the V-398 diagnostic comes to -0.25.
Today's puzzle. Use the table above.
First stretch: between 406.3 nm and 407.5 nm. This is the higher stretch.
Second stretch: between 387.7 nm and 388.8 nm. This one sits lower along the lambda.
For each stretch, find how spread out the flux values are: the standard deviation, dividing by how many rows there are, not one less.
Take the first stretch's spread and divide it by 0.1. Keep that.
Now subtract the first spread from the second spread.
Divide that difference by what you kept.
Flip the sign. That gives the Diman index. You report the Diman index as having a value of -0.21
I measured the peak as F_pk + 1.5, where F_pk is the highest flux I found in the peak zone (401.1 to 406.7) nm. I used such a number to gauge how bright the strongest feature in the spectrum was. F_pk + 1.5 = 31.4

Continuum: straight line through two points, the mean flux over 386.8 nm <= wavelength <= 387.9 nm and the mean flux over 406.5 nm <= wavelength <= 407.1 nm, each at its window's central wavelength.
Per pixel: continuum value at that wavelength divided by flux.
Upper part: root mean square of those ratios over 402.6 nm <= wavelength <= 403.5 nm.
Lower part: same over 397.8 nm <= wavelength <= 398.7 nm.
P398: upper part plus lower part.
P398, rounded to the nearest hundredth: 2.01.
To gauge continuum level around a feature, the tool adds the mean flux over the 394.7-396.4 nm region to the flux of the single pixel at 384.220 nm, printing 49.0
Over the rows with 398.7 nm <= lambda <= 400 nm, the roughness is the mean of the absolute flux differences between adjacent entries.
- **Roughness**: 0.2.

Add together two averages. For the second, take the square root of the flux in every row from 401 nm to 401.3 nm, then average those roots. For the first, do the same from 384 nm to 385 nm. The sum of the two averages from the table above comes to 10.3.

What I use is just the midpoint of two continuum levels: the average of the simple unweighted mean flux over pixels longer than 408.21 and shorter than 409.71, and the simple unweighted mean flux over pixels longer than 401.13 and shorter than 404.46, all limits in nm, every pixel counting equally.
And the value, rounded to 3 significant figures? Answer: 26.8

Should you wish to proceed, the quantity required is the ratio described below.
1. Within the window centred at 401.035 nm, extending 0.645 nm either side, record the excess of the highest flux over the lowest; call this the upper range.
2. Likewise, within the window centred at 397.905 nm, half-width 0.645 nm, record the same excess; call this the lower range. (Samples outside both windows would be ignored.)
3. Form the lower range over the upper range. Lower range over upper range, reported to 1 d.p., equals 2.2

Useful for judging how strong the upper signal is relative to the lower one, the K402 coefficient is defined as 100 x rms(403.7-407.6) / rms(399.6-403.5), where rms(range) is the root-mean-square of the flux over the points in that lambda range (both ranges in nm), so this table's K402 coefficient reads 97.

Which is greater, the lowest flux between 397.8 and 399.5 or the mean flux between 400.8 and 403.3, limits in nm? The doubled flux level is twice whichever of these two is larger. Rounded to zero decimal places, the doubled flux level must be 56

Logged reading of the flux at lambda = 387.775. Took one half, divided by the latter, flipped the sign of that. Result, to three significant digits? -0.0200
